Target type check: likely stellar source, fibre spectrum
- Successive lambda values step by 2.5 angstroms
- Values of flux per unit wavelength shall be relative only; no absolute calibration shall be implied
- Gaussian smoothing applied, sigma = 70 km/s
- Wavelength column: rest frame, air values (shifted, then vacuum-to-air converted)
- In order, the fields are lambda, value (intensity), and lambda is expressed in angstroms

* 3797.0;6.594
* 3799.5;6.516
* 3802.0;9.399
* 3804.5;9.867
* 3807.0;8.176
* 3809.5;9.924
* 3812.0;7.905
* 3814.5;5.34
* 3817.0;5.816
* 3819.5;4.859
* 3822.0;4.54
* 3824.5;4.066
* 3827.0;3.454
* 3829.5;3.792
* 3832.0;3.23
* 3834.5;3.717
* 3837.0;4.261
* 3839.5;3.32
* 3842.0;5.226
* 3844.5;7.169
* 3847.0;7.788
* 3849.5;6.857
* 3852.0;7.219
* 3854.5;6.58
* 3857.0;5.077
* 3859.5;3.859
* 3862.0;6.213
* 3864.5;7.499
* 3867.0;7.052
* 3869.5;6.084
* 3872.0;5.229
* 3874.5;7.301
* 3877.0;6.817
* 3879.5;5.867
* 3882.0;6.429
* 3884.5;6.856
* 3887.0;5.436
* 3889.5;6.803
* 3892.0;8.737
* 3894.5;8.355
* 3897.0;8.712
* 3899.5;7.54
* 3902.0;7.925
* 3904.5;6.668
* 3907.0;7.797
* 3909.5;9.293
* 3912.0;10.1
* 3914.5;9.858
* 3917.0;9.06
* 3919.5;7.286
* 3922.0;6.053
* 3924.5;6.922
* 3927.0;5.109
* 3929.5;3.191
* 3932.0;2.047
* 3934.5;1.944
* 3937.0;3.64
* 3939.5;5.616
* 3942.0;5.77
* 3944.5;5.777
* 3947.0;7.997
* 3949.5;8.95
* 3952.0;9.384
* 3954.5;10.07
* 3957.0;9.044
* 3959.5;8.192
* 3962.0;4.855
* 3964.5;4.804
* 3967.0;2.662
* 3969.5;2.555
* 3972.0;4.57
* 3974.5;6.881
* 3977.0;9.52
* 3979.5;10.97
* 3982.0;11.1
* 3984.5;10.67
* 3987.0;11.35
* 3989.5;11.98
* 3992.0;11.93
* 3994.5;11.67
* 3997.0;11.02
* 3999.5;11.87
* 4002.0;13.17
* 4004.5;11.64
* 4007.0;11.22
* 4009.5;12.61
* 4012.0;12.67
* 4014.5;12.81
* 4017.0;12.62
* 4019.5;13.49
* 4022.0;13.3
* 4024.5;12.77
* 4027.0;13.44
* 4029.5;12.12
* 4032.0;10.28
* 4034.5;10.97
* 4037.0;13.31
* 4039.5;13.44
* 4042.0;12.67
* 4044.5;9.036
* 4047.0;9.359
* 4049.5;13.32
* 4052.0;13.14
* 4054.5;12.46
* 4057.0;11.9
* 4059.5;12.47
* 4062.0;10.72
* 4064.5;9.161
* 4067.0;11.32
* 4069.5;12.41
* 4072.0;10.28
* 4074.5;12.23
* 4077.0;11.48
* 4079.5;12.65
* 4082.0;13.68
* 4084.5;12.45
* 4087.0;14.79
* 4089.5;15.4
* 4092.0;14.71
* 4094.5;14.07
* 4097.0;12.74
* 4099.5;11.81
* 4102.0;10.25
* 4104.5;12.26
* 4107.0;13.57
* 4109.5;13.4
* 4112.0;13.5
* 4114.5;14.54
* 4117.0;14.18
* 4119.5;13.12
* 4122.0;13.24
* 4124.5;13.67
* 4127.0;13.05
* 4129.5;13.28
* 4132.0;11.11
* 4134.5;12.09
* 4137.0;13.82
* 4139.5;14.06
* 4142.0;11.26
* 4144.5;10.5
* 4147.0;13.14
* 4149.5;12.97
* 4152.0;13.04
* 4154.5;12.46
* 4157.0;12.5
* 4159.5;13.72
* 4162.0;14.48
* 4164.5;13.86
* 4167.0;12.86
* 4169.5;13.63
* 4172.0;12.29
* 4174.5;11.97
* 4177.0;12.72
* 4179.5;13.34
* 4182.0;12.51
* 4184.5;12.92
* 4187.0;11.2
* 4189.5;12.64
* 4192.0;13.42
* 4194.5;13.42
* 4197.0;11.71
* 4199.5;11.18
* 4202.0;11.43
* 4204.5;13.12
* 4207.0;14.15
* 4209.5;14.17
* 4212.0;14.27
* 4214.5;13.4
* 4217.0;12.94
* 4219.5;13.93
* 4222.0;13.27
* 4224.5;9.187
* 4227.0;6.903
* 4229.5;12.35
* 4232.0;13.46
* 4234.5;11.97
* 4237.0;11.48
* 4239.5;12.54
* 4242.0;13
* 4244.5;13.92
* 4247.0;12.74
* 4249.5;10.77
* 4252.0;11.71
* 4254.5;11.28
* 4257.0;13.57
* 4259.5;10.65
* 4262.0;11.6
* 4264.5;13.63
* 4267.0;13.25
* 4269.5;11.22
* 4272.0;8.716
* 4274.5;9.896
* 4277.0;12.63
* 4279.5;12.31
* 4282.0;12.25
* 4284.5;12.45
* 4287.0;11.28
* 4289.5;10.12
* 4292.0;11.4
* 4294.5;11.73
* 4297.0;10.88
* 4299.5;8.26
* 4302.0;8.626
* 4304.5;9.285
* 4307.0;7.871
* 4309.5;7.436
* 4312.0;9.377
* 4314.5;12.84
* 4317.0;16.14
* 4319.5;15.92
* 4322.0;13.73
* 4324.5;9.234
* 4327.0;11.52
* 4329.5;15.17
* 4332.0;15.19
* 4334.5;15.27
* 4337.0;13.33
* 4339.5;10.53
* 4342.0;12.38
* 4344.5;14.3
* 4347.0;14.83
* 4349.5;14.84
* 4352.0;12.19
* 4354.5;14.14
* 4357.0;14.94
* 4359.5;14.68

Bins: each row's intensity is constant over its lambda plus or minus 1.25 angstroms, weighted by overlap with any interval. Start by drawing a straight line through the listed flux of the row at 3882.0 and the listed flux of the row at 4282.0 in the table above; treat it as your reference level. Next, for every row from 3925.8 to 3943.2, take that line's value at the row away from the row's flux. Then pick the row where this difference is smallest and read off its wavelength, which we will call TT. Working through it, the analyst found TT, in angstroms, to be 3934.5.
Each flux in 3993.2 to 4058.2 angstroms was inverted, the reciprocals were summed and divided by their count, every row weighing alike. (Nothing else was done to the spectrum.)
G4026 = 0.083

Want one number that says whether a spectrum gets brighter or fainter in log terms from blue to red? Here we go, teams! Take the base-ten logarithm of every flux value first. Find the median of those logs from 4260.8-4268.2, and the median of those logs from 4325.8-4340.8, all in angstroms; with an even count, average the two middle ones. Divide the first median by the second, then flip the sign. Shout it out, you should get -0.97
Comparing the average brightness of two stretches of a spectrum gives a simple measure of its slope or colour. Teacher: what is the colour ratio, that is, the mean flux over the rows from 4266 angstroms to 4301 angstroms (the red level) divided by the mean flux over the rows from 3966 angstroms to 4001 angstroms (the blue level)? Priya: 1.2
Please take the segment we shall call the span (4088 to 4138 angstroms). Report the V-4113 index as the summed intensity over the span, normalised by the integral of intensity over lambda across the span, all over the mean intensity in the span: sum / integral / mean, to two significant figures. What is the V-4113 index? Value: 0.030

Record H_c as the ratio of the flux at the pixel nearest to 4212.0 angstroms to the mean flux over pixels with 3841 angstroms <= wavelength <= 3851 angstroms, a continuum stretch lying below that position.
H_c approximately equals 2.1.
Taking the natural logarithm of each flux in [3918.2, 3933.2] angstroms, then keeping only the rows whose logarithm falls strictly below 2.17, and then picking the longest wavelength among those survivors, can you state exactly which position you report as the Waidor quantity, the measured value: 3932.0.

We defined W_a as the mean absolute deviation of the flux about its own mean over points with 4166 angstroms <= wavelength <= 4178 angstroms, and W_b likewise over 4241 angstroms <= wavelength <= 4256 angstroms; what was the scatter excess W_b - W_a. 0.53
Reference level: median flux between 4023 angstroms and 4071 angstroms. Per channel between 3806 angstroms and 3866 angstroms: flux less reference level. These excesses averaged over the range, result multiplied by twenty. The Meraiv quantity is -135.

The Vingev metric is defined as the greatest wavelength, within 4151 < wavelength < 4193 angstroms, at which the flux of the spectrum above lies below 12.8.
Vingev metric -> 4189.5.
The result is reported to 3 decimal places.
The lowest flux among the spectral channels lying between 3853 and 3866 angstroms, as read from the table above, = 3.859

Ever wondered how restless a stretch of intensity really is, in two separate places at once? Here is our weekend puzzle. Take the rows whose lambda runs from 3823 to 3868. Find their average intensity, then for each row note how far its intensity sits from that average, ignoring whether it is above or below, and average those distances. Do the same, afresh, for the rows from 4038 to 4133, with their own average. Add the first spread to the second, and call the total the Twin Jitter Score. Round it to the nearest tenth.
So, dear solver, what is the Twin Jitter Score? 2.7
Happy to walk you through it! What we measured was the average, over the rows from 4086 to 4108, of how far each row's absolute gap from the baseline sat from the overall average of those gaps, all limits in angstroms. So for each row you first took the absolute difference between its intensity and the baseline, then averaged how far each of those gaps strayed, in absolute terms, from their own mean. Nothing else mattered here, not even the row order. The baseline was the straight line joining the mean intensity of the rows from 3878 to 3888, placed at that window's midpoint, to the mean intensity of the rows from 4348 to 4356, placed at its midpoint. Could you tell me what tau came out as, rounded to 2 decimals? 1.41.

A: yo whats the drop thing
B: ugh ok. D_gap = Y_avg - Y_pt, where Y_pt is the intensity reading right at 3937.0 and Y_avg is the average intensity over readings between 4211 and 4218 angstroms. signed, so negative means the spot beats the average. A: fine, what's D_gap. 10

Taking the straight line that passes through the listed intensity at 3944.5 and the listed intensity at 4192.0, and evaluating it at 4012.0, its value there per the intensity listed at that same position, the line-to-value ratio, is 0.62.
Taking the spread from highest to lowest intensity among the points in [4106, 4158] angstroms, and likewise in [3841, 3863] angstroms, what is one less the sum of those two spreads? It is -7.0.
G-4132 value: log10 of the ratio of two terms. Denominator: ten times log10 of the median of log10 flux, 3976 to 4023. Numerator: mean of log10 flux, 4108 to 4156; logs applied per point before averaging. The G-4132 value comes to 0.55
